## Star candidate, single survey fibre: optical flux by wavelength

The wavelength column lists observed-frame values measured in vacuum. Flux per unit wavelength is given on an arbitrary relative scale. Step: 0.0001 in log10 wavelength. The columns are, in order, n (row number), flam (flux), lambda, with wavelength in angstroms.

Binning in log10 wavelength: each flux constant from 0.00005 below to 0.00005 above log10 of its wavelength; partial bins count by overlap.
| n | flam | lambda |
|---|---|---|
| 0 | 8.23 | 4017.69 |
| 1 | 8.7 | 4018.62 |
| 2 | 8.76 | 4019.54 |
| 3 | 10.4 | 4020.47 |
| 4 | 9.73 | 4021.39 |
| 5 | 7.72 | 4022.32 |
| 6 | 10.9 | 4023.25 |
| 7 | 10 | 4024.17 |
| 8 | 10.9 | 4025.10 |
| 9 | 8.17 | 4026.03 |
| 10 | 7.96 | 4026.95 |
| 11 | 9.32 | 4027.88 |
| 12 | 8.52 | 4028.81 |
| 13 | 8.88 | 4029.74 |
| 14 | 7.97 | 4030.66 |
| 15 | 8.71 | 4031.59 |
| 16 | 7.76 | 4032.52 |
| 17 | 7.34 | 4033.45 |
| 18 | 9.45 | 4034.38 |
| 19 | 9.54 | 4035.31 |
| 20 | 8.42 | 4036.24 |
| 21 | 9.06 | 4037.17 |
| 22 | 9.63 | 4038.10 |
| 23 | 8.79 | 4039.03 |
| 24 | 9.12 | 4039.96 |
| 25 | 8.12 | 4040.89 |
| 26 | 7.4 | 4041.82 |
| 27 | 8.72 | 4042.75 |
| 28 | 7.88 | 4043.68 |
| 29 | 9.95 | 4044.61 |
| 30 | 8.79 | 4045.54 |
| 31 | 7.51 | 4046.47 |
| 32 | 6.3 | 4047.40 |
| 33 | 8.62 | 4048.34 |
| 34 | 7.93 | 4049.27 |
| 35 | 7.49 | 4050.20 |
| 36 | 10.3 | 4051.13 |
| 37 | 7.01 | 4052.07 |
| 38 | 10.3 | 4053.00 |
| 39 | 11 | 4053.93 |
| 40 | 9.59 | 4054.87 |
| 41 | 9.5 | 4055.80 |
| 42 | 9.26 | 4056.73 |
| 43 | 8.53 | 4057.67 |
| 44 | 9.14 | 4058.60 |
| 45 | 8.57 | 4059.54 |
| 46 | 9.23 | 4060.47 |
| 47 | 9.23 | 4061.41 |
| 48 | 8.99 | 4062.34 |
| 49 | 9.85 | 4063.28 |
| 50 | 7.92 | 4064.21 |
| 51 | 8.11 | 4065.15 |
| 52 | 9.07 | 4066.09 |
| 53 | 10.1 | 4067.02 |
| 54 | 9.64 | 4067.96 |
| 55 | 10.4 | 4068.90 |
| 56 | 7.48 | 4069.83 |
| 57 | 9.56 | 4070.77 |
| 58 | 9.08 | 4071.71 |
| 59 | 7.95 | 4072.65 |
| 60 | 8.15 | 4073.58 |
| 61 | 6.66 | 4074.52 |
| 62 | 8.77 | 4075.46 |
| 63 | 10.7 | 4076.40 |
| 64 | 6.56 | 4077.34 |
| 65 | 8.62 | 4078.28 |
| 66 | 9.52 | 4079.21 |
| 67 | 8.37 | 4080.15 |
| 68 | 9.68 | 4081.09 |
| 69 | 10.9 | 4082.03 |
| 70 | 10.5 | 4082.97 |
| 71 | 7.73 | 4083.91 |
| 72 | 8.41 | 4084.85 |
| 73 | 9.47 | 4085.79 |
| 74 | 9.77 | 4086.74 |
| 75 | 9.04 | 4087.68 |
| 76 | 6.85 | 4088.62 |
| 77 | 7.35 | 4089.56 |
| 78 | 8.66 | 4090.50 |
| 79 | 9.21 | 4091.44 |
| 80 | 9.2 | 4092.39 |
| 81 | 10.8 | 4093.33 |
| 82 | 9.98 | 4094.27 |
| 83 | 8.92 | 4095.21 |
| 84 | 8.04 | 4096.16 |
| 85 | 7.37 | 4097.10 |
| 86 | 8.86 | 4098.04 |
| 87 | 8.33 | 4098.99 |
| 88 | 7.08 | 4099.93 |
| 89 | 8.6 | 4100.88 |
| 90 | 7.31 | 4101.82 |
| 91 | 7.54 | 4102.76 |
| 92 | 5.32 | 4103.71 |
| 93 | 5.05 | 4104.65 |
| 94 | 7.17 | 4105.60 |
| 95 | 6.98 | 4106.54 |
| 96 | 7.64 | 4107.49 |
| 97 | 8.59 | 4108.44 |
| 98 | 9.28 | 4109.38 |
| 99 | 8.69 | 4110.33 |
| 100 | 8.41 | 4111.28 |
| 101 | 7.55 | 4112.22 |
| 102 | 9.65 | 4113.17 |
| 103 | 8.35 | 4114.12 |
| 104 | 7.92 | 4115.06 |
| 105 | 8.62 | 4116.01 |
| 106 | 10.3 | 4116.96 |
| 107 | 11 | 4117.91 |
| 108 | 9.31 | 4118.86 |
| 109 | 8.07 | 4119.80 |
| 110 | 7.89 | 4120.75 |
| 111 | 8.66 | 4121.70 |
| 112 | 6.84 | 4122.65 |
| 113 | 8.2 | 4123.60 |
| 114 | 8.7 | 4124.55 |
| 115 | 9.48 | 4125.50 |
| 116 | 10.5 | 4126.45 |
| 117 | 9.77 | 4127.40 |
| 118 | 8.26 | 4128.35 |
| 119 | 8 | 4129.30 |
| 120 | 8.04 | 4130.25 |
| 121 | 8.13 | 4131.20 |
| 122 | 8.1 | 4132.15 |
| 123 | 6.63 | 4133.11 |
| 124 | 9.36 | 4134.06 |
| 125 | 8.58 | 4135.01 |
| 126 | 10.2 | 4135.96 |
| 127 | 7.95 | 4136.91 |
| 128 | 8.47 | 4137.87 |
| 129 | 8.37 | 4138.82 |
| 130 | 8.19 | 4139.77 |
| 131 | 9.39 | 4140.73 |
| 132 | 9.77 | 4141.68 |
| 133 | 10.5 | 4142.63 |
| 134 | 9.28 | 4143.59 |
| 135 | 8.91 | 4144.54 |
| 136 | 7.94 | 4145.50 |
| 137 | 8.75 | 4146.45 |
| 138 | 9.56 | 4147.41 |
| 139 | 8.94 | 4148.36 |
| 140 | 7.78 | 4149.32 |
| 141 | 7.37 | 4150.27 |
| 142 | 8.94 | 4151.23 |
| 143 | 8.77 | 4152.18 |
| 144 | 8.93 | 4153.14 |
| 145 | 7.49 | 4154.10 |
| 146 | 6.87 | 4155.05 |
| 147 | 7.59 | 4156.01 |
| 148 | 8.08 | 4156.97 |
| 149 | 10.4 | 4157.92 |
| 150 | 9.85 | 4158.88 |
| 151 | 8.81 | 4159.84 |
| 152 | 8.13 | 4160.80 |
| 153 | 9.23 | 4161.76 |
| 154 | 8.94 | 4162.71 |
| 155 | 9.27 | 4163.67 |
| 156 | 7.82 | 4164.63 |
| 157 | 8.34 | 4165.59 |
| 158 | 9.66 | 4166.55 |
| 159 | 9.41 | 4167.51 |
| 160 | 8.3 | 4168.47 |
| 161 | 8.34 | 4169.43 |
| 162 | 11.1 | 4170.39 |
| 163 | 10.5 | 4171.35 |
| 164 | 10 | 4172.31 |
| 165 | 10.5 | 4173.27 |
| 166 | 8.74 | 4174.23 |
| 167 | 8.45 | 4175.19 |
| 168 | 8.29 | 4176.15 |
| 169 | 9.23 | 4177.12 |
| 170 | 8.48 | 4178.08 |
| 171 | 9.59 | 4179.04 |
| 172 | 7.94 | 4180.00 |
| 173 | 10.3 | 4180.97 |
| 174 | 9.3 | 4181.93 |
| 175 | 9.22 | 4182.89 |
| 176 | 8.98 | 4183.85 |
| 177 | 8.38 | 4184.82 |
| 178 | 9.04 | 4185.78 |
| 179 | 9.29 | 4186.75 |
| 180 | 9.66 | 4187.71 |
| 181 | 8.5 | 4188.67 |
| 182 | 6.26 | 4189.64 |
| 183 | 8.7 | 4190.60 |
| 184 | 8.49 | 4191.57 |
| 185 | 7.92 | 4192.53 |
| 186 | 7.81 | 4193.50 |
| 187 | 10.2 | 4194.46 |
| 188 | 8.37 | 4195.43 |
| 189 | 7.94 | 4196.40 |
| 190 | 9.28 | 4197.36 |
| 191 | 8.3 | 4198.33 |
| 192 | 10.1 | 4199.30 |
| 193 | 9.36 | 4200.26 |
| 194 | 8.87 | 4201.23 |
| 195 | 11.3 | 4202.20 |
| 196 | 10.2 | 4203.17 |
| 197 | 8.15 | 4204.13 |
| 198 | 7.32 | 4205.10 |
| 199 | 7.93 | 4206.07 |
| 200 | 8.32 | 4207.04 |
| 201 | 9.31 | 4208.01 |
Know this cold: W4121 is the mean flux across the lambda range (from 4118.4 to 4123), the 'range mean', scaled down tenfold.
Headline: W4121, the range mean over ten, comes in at 0.82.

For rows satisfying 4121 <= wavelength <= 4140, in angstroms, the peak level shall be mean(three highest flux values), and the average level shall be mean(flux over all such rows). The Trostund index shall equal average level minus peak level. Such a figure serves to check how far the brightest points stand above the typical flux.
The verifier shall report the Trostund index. -1.64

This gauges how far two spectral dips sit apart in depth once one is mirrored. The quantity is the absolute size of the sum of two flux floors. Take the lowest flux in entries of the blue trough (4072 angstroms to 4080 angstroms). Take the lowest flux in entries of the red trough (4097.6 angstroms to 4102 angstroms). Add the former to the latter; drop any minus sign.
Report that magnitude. 13.6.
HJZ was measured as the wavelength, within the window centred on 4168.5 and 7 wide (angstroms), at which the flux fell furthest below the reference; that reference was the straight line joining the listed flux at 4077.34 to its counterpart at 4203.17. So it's 4168.47 angstroms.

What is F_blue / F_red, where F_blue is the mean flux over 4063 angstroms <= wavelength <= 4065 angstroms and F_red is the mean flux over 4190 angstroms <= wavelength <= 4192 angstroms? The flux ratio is 1.03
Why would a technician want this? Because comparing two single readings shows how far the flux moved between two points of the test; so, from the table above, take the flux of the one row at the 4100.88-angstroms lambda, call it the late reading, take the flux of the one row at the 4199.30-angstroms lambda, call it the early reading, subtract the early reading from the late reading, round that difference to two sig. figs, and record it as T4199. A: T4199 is -1.5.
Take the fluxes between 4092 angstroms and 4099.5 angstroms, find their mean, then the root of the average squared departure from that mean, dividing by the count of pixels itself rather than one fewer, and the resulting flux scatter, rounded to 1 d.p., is 1.0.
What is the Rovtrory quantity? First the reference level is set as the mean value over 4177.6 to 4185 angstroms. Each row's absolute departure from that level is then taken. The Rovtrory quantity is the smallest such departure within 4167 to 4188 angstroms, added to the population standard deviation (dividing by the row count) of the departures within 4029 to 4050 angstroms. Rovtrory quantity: 0.67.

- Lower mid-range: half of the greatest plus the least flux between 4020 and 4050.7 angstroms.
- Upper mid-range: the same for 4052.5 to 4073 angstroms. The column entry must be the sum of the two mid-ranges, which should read 17.8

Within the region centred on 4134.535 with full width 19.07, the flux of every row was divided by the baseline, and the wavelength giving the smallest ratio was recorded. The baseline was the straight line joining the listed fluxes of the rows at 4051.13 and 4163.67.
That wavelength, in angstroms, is 4133.11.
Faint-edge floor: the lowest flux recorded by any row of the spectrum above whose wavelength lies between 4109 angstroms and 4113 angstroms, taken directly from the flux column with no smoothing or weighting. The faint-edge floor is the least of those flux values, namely 7.55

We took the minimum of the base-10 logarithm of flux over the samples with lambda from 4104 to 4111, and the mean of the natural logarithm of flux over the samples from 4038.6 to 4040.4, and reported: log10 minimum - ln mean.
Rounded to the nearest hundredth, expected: -1.49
